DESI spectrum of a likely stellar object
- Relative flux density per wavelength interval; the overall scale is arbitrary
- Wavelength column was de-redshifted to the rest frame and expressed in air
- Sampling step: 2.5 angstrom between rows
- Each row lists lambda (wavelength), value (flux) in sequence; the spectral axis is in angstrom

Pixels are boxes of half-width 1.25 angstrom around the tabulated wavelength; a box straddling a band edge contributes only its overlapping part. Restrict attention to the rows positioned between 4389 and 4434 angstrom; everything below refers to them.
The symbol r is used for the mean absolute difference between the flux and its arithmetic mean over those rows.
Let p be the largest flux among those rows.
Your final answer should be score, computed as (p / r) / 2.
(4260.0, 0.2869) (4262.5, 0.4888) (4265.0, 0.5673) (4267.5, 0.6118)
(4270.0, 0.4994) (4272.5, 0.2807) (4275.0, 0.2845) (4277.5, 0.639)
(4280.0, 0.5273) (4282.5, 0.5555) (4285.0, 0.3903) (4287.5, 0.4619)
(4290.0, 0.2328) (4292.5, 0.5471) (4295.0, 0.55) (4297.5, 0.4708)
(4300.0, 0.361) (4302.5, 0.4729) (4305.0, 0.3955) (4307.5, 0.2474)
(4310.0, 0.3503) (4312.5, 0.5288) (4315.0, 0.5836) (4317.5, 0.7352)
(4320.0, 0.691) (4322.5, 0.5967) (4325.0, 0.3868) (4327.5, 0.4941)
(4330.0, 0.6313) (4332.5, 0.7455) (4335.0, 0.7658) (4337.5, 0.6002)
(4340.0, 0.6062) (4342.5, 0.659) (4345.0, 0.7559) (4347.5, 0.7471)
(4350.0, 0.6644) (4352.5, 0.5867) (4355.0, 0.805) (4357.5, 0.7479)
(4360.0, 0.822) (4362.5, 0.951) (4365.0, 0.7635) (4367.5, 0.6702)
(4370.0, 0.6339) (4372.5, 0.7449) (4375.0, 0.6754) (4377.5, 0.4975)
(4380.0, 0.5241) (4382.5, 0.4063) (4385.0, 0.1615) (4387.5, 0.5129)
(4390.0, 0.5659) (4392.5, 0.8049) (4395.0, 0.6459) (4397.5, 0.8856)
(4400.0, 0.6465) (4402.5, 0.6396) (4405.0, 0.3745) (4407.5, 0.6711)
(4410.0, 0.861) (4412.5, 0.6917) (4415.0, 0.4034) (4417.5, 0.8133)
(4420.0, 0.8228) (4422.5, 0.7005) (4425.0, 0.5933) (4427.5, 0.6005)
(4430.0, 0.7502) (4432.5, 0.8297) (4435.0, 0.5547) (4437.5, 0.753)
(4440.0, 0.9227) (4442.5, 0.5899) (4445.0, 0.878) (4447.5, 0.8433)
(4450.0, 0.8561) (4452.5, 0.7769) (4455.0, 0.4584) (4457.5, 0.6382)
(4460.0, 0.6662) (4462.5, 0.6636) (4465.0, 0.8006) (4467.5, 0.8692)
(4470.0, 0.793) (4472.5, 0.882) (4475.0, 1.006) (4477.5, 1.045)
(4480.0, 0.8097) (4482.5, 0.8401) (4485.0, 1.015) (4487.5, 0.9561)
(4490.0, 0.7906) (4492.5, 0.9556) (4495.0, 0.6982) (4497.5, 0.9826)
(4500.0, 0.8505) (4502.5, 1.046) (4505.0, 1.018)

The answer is 3.9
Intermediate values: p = 0.8856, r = 0.112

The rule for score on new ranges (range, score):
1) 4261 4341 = 3.4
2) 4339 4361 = 5.7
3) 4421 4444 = 4.5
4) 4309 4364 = 4.3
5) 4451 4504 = 4.4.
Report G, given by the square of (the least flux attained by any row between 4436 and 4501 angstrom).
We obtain 0.21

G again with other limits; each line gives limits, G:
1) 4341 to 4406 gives 0.03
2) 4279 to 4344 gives 0.05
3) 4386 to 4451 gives 0.14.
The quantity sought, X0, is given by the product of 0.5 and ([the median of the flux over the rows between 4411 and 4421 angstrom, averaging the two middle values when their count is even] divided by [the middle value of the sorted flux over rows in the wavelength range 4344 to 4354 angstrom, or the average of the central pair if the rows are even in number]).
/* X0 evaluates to 0.5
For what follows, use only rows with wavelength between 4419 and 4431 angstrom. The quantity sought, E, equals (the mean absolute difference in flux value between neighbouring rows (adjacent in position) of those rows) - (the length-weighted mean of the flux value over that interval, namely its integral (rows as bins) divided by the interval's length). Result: -0.6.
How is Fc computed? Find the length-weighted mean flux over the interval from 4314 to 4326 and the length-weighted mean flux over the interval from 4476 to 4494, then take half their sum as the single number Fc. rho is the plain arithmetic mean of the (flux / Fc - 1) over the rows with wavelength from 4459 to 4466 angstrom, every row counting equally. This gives -0.06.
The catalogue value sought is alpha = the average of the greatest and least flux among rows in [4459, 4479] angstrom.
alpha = 0.85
